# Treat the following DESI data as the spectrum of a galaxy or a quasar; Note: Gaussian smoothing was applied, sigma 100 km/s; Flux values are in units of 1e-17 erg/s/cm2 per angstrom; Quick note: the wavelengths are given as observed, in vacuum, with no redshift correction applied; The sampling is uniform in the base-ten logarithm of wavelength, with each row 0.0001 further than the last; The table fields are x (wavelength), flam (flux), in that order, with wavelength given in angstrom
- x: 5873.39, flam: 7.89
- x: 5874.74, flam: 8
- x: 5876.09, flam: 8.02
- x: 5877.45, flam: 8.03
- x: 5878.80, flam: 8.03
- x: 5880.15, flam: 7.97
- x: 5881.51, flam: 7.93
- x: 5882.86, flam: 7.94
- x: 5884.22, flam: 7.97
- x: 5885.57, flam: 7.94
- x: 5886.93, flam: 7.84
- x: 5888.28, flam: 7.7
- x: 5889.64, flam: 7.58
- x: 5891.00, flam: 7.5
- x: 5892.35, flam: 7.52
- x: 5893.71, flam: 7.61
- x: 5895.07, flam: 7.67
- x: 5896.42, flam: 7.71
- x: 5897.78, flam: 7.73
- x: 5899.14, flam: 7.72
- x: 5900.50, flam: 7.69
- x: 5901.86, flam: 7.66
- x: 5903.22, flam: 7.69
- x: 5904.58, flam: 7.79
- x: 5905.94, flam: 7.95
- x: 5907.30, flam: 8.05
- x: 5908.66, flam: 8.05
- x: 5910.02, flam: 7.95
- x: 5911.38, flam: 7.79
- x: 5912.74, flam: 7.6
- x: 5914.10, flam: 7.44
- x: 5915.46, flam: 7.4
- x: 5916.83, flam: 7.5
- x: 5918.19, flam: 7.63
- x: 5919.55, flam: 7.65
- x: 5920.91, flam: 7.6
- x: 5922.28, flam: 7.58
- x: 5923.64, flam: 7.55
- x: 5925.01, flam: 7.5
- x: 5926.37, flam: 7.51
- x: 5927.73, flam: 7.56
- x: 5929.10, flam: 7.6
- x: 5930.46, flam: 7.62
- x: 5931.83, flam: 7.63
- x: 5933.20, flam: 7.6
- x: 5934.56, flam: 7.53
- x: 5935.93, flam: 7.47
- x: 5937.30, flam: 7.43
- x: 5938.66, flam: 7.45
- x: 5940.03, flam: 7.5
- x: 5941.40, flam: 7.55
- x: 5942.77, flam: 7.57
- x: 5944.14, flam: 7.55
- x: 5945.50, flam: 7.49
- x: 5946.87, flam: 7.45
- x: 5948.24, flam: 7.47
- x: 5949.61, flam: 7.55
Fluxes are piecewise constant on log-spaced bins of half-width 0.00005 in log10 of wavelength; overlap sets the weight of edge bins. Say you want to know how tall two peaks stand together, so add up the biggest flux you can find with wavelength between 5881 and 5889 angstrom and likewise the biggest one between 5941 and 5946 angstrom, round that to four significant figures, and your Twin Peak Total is 15.54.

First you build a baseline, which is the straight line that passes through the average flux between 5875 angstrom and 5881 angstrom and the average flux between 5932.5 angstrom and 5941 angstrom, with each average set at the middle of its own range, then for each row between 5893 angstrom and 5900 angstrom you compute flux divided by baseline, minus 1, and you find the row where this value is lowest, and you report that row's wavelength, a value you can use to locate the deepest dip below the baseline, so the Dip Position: 5893.71 angstrom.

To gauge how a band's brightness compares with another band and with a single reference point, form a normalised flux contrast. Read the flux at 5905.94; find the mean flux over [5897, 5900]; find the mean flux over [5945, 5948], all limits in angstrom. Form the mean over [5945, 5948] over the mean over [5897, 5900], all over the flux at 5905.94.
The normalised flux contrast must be 0.122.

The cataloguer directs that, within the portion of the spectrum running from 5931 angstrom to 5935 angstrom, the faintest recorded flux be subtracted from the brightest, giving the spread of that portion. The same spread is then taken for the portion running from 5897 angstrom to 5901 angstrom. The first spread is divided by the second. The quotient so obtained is 2.5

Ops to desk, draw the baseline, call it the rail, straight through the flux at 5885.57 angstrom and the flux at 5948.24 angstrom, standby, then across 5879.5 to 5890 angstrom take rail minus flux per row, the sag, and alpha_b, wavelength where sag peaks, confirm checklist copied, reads 5889.64 angstrom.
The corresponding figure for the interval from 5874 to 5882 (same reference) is 5881.51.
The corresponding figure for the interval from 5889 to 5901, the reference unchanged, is 5891.00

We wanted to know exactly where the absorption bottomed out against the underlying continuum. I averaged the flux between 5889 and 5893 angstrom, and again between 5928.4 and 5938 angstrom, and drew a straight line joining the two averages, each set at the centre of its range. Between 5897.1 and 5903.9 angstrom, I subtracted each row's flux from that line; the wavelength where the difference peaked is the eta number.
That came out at 5901.86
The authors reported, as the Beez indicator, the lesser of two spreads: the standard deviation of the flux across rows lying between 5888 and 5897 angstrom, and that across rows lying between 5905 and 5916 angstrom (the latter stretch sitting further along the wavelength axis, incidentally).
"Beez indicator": 0.08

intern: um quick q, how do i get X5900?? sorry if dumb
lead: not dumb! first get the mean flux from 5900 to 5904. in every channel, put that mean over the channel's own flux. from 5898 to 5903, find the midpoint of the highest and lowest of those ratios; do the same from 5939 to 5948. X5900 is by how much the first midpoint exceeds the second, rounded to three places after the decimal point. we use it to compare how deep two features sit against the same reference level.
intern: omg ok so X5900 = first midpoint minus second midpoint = -0.024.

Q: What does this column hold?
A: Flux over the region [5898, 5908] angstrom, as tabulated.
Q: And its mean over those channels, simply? 7.79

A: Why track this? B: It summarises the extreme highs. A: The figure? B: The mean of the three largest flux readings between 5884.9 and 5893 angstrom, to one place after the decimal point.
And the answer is 7.8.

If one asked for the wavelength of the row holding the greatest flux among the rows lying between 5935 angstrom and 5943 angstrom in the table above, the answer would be 5942.77 angstrom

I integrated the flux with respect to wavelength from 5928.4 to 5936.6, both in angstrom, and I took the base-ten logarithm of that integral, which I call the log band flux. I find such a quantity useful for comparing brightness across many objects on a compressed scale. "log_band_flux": 1.793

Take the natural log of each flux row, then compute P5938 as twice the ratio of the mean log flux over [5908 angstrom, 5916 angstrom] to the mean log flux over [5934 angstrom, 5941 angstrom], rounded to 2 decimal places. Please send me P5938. 2.03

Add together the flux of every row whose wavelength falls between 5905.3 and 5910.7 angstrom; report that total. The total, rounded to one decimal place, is 32.0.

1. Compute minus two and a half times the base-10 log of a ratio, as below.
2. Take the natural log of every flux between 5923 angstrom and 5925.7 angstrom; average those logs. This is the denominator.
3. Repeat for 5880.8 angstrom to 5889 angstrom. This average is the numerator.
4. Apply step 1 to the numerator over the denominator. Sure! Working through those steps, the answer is -0.025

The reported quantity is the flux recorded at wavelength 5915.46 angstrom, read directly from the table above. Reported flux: 7.4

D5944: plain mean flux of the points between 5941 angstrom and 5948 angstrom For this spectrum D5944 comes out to 7.52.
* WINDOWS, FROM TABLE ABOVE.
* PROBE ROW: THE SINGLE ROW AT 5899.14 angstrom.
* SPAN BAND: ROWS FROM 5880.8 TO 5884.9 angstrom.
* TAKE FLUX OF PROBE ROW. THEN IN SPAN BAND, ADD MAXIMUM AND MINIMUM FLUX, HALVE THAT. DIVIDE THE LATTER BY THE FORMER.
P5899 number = 1.030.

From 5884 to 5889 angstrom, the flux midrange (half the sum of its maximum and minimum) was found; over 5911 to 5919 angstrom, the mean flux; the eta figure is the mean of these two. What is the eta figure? 7.70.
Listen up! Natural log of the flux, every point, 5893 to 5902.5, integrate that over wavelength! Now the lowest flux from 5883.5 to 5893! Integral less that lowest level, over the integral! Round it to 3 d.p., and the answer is 0.613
